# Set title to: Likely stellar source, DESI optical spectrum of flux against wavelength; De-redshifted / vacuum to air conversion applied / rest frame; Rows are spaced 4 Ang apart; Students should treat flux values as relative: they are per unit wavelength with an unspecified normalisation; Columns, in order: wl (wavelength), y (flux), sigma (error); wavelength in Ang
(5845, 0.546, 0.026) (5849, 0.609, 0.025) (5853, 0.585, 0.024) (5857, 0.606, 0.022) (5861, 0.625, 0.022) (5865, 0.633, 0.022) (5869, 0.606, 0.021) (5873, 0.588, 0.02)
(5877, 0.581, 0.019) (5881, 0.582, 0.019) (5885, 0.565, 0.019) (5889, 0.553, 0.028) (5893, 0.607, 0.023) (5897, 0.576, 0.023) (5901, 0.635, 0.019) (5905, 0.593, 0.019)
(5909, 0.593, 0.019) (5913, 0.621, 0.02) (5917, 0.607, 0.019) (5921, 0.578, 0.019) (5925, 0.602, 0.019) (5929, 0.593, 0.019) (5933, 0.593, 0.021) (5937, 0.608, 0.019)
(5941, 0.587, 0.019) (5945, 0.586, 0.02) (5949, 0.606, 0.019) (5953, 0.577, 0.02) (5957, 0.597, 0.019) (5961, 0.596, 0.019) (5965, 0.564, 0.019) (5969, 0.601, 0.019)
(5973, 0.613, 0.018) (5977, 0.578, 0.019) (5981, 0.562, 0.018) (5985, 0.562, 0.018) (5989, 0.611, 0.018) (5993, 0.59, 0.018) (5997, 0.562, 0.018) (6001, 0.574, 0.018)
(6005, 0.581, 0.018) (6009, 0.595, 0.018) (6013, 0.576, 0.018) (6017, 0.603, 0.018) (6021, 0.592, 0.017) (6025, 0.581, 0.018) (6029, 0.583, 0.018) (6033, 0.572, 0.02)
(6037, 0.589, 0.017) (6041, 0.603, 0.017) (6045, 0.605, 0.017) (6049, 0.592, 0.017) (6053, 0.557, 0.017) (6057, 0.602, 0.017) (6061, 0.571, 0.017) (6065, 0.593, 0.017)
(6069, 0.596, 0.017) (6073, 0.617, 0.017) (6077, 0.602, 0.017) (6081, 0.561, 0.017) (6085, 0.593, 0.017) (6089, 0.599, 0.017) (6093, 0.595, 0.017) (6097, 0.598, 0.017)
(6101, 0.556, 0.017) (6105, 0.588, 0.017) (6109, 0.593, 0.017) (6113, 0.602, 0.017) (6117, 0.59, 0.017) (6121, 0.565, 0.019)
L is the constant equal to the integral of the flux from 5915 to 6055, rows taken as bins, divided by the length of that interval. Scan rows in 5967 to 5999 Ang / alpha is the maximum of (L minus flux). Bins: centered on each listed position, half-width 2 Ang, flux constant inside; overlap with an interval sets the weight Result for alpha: 0.026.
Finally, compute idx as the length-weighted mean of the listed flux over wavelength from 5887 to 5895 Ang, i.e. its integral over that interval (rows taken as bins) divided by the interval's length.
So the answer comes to 0.580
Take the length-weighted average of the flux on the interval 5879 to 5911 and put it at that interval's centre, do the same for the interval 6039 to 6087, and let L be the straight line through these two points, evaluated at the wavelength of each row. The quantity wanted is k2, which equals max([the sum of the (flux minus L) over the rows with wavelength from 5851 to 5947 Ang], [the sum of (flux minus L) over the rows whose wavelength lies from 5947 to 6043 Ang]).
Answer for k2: 0.19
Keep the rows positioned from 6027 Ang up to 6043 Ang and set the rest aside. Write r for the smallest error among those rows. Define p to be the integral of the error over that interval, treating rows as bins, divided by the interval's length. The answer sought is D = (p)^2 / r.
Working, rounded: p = 0.0180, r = 0.017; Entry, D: 0.019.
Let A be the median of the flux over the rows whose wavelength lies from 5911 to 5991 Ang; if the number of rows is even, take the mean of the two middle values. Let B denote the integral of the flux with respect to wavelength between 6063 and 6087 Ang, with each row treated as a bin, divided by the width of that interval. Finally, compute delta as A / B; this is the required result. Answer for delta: 1.00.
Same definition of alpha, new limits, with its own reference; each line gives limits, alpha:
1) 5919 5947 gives 0.010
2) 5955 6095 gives 0.031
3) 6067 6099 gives 0.027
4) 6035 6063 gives 0.031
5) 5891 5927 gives 0.012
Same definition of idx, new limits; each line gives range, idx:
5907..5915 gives 0.607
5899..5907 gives 0.614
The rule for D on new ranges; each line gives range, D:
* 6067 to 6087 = 0.017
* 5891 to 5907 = 0.023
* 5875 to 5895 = 0.025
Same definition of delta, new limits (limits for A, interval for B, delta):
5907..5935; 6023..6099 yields 1.01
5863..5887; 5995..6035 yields 1.01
